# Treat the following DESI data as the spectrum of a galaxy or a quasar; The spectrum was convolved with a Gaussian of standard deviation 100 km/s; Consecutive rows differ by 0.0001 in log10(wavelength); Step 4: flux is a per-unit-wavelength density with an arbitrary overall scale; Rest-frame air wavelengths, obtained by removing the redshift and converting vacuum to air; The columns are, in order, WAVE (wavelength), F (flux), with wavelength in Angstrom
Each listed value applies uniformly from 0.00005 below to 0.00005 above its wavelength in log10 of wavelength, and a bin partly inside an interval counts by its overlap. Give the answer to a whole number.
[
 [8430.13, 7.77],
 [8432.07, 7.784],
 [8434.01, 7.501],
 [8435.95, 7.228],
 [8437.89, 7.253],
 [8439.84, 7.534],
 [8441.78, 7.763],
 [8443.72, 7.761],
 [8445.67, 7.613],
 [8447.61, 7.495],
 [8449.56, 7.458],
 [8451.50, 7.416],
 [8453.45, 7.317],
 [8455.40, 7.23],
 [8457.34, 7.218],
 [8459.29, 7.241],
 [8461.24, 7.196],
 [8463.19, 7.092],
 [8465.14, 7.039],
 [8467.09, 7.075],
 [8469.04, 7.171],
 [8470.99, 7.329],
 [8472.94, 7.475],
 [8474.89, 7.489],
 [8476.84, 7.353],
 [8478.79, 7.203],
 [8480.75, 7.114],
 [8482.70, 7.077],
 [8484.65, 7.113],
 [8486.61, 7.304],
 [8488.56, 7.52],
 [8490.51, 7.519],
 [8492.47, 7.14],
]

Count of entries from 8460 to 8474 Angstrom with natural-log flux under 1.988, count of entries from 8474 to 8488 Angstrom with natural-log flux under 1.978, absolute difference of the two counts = 1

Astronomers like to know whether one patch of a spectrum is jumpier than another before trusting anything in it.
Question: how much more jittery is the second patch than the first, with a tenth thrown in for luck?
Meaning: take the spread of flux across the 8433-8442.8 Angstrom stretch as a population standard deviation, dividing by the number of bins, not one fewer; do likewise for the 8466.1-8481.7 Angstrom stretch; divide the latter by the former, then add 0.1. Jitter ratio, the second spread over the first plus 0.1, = 0.85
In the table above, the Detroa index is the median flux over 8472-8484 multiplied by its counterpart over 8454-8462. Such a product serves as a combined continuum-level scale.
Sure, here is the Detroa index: 52.6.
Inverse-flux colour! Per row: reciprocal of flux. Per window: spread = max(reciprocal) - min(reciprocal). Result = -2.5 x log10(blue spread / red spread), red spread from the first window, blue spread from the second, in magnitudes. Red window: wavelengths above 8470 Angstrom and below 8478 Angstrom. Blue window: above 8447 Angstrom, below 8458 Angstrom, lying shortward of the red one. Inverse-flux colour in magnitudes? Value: -0.61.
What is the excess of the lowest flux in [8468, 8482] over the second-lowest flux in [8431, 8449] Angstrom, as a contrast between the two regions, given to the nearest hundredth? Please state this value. -0.14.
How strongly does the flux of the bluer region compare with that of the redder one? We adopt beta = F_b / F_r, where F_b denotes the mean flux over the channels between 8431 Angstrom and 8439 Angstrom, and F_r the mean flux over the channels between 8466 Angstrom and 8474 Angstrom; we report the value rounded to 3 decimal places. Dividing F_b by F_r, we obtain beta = 1.025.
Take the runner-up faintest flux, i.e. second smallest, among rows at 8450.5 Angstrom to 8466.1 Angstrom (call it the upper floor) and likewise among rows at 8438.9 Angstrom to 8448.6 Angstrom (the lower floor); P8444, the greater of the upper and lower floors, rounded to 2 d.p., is 7.53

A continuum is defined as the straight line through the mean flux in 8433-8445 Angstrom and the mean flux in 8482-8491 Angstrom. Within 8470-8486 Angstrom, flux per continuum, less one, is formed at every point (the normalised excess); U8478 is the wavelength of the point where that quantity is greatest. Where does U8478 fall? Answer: 8474.89 Angstrom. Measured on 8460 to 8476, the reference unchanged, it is 8474.89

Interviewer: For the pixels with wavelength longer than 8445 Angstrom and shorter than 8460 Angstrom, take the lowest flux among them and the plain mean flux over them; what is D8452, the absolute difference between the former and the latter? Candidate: 0.155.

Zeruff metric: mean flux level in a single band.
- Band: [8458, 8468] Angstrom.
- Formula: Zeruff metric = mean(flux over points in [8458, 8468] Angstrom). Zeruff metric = 7.13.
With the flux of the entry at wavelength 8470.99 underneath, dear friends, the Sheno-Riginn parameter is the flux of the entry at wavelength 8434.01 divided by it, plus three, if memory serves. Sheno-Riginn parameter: 4.02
